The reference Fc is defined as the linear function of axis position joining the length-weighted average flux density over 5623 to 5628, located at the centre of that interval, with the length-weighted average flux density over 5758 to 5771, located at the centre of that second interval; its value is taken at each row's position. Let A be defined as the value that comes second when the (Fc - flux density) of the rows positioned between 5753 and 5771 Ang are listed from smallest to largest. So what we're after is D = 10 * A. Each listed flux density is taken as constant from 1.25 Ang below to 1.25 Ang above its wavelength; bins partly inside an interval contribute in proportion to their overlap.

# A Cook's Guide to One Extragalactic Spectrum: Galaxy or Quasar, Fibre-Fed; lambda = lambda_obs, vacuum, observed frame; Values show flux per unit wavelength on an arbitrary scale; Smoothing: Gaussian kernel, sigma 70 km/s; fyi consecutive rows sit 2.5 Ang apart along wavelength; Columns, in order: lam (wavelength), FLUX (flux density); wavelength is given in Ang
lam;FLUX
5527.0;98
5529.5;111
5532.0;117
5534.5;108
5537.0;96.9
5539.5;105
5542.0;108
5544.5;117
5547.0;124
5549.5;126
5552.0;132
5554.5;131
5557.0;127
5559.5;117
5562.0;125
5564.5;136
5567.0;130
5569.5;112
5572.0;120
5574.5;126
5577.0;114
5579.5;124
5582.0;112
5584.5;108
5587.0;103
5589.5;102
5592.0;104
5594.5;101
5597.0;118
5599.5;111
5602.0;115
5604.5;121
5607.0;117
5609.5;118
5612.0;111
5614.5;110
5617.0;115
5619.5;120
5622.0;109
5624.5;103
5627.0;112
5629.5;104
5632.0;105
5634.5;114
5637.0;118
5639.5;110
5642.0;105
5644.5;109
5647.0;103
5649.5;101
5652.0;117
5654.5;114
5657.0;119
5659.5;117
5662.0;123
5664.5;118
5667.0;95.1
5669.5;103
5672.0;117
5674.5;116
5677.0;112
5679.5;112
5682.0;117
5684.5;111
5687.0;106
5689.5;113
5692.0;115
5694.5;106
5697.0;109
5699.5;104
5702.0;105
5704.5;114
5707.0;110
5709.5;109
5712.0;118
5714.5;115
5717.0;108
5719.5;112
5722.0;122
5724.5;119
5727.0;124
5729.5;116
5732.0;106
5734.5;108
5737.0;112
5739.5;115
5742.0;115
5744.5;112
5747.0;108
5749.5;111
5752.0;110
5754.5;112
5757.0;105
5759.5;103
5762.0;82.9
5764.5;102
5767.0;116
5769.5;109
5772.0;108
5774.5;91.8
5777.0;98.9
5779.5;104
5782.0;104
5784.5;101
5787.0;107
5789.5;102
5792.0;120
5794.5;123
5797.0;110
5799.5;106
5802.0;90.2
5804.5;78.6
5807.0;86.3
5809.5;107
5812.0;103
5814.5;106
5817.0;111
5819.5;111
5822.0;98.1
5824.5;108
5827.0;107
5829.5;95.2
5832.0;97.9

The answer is -89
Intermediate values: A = -8.9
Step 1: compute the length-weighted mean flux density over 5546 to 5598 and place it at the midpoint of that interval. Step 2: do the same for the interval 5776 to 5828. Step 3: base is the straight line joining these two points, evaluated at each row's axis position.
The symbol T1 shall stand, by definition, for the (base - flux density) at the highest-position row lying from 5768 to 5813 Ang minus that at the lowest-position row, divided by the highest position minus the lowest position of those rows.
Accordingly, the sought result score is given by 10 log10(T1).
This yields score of -11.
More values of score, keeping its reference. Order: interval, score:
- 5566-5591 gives 1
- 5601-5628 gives -13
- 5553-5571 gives 1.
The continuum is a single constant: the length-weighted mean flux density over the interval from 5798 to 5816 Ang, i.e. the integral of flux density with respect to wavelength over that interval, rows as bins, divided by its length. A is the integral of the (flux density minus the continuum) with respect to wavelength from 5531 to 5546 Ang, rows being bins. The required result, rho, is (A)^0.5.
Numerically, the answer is 13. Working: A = 175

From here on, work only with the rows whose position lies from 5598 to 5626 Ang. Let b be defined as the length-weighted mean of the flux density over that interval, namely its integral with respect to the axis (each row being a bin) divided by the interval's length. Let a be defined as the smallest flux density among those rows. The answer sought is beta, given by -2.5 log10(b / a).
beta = -0.11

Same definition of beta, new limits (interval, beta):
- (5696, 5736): -0.08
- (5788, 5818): -0.30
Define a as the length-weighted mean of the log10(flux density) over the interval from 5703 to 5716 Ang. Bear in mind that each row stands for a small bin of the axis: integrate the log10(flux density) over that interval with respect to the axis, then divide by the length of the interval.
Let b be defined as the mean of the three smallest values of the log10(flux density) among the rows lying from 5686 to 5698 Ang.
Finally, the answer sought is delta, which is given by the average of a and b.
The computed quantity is 2.041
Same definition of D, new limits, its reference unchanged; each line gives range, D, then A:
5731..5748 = -114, -11.4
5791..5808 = -182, -18.2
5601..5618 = -101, -10.1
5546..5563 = -213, -21.3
